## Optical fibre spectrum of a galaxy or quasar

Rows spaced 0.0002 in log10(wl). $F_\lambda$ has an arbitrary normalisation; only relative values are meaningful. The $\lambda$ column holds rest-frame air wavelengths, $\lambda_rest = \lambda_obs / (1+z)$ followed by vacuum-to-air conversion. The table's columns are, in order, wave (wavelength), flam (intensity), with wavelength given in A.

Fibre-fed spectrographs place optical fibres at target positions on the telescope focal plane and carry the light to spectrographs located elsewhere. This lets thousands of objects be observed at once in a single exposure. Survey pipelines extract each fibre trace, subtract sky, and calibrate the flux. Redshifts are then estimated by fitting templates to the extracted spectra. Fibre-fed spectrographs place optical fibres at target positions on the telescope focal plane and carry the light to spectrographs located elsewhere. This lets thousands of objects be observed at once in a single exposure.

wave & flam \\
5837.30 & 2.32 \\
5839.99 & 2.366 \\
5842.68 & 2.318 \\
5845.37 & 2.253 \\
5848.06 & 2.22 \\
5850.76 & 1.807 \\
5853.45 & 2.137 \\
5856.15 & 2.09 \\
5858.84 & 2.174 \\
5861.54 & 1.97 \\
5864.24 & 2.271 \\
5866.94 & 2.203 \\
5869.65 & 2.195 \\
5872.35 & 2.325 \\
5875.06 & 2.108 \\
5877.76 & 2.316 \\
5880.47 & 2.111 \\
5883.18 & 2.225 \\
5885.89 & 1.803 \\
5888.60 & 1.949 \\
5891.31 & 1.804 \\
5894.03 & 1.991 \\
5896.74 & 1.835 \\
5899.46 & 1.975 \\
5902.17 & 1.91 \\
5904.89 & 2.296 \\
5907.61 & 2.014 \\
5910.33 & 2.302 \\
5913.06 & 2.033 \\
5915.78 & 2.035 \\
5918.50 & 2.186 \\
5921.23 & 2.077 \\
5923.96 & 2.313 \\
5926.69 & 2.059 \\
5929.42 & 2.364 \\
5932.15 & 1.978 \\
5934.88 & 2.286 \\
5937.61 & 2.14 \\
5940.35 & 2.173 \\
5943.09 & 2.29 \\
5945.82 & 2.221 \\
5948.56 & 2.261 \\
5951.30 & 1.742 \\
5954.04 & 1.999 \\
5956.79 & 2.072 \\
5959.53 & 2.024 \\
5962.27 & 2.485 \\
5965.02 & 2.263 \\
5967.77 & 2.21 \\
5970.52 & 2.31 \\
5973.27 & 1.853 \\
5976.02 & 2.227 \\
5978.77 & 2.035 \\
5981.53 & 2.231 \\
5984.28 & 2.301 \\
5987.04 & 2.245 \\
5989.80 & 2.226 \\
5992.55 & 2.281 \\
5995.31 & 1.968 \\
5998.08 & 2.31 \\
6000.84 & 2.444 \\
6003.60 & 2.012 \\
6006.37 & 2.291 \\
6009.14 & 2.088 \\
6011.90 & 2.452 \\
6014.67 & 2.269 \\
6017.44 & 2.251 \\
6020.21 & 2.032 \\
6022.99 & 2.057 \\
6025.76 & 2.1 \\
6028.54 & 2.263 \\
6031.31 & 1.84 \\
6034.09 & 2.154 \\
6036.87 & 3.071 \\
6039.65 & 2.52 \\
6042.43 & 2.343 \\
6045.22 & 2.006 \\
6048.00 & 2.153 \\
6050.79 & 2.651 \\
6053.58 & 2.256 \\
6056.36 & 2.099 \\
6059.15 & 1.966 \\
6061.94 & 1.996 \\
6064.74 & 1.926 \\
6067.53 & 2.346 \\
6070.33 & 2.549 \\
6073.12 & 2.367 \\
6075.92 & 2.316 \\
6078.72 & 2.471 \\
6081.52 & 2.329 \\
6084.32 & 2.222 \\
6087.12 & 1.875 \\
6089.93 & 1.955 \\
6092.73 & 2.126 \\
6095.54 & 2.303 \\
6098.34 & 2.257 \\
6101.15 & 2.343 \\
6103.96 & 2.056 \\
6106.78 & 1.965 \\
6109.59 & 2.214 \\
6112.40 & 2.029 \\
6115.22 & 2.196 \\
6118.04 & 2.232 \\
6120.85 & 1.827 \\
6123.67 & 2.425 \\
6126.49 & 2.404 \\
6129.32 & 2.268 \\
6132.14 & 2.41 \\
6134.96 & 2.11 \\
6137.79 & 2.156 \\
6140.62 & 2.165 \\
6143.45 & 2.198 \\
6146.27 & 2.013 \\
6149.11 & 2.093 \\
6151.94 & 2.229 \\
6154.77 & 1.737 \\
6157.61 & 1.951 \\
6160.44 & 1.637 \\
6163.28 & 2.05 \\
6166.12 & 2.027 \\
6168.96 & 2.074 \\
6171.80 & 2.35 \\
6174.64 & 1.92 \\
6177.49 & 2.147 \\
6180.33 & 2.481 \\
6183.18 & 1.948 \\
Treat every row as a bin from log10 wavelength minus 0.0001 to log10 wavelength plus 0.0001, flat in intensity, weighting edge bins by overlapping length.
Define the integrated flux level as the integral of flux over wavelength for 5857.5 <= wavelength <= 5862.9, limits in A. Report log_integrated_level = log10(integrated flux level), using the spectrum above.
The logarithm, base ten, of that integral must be 1.05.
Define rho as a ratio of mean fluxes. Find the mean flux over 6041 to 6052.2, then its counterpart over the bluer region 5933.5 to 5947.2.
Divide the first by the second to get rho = 1.03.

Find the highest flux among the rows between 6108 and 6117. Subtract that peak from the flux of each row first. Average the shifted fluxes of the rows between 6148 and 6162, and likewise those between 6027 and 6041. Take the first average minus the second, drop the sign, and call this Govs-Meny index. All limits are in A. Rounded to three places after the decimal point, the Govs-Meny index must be 0.440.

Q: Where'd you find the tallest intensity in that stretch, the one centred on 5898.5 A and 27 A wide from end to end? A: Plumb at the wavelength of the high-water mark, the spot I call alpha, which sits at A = 5910.33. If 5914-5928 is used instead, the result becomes 5923.96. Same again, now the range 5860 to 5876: 5872.35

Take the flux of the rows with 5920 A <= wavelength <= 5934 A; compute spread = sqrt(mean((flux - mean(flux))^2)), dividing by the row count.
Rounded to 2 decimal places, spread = 0.15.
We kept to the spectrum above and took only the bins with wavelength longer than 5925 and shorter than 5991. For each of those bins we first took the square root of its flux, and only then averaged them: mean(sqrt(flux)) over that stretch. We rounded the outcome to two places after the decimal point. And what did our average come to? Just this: 1.47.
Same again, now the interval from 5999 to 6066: 1.49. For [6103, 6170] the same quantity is 1.45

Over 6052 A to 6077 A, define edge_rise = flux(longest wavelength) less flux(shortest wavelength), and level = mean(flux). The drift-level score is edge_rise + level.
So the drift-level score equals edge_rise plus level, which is 2.26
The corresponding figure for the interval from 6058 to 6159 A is 2.15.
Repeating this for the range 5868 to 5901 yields 1.83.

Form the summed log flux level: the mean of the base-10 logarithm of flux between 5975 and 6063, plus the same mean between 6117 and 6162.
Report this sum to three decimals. 0.668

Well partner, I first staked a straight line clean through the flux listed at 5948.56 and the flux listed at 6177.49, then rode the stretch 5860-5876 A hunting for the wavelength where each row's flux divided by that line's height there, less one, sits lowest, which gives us 5861.54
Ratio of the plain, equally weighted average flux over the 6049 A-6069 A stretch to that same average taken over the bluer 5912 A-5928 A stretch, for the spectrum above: 1.03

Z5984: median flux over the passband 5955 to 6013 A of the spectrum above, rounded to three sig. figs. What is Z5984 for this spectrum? 2.23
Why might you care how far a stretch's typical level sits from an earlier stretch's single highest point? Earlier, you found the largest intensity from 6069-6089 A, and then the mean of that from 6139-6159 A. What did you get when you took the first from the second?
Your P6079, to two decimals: -0.49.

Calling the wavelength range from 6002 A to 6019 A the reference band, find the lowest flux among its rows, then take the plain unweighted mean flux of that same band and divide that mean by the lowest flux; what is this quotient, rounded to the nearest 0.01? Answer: 1.11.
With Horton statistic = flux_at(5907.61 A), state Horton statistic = 2.014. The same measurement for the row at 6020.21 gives 2.032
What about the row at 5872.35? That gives 2.325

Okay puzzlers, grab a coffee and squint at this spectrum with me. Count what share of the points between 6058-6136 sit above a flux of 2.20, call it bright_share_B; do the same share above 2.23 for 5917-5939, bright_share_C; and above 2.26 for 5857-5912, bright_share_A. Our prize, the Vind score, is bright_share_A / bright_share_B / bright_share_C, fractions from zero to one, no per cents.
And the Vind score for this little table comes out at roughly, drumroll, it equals 1.2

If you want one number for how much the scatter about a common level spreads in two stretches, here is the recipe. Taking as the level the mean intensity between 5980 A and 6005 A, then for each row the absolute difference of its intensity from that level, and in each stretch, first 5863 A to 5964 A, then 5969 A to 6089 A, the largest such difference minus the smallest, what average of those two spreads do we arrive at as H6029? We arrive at 0.663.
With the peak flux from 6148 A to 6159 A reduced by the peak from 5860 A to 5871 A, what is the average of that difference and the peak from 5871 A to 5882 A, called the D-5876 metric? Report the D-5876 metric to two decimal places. 1.14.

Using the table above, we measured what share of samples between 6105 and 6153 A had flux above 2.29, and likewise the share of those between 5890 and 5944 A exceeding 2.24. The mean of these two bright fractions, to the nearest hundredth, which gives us 0.24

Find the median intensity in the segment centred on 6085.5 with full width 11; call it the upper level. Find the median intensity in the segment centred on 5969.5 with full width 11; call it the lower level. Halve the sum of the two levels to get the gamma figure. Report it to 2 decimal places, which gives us 2.16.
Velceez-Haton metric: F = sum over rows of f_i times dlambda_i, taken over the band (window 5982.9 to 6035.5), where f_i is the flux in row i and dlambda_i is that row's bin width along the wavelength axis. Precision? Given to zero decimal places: 115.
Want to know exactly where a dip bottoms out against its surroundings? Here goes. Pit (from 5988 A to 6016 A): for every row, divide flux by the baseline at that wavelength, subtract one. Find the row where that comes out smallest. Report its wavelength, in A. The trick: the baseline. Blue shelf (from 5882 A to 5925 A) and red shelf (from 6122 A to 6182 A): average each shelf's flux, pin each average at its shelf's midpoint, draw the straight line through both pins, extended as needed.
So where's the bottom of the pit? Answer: 5995.31 A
